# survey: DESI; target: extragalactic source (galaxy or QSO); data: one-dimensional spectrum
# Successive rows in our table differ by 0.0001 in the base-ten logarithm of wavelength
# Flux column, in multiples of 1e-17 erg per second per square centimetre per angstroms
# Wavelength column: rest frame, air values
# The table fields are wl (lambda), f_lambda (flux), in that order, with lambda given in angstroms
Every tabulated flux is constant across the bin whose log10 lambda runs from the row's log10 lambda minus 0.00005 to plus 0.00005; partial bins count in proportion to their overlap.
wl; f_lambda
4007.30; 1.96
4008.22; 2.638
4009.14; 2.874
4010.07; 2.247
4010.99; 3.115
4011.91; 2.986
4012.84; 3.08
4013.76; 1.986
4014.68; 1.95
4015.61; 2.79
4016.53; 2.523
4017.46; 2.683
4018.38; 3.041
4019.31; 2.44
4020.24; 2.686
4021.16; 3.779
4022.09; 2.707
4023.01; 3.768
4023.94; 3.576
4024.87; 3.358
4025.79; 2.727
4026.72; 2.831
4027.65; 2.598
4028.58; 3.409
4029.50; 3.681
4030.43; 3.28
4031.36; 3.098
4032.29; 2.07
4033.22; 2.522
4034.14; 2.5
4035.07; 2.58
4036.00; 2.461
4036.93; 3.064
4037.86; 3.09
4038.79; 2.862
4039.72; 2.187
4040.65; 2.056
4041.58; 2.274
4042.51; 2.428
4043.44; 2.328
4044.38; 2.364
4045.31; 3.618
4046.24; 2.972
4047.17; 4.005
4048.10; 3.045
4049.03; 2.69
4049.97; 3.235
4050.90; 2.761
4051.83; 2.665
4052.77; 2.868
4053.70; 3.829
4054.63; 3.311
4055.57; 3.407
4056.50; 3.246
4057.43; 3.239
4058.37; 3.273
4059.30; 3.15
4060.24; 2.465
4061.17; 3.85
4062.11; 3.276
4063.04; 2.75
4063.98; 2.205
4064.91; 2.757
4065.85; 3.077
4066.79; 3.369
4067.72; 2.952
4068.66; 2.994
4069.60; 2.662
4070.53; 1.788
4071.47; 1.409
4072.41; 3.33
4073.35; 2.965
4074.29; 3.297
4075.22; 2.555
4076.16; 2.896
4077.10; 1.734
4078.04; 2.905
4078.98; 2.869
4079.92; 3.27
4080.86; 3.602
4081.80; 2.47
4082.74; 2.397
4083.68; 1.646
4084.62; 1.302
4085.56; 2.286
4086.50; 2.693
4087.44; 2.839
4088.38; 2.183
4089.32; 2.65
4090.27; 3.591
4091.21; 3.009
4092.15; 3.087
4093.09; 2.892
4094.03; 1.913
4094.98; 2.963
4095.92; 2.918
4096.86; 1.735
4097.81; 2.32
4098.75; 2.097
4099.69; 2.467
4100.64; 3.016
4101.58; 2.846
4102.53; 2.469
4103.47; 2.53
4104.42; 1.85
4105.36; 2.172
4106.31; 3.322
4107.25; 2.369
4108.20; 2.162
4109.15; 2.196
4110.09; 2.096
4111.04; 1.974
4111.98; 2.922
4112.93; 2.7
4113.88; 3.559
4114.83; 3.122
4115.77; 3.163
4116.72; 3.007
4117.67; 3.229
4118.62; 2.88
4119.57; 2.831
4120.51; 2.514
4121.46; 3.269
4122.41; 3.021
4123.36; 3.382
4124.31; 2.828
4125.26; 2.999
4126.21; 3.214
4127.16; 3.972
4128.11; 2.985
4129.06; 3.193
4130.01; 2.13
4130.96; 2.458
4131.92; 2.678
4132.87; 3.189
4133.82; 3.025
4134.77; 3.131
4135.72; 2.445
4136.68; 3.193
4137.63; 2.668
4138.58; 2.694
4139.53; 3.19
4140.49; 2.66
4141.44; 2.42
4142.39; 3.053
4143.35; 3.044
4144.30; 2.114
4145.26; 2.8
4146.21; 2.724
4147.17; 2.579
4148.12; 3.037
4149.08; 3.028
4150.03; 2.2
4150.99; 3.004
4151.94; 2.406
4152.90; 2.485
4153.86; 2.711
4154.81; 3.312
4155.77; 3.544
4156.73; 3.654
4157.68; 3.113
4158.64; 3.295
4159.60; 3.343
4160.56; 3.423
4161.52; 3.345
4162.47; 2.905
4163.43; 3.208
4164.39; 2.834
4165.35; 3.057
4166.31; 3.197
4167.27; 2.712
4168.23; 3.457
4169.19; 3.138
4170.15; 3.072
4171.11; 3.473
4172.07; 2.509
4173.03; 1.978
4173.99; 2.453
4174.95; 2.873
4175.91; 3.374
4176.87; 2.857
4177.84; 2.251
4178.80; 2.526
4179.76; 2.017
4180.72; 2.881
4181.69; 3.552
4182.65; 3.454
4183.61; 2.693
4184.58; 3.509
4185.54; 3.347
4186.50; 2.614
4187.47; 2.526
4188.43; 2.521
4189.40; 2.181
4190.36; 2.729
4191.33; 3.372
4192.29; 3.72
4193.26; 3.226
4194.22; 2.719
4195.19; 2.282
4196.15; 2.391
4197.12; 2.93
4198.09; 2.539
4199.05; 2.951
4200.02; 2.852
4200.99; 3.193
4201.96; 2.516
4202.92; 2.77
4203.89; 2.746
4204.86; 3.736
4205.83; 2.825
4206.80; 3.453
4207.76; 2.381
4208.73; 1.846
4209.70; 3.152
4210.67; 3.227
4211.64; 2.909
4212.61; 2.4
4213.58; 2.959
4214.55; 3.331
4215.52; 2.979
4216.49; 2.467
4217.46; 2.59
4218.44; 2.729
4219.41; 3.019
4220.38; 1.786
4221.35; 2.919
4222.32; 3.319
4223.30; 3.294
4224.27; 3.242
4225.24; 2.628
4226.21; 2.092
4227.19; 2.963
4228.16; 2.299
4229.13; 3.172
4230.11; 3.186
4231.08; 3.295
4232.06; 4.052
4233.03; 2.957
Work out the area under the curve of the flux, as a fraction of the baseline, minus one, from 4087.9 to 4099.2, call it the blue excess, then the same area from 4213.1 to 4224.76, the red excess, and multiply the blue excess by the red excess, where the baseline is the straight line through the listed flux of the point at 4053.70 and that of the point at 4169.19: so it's -1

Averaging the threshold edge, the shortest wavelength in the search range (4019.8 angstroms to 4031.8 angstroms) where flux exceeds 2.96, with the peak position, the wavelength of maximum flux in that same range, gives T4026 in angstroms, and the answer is 4021.2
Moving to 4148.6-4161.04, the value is 4152.9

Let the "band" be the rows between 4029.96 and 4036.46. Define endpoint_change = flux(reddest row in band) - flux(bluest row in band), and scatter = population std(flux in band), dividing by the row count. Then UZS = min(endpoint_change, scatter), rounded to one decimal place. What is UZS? -0.8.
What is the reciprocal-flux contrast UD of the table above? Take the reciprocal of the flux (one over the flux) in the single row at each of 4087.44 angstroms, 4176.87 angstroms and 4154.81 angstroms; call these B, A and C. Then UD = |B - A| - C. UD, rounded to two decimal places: -0.30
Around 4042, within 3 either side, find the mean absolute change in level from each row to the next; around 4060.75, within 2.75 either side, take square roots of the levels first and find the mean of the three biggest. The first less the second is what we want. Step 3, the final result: -1.73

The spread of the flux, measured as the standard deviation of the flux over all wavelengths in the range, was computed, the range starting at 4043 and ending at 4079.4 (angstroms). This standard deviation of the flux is 0.55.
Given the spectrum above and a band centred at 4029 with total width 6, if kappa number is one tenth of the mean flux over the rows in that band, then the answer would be 0.31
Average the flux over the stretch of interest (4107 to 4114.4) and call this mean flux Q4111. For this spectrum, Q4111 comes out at 2.5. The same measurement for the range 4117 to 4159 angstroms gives 2.9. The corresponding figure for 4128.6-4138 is 2.8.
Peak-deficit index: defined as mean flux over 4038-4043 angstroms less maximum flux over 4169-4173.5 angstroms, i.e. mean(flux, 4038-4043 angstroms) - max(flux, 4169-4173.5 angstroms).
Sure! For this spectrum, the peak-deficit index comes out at -1.1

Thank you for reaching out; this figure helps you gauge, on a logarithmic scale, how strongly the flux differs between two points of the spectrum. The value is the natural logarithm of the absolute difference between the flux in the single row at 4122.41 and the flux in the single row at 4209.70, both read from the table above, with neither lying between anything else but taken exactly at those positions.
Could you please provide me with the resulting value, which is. -2.0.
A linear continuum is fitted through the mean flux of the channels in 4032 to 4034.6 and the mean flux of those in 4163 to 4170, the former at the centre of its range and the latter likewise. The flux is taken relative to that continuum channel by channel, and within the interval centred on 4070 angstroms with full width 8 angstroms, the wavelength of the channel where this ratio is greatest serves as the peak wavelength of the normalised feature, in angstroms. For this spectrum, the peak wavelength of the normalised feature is 4066.79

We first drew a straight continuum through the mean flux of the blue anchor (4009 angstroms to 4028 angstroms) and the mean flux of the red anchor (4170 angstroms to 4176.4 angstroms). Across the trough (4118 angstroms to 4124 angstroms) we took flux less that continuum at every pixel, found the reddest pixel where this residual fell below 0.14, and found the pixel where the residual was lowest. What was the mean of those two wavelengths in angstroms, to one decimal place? 4120.5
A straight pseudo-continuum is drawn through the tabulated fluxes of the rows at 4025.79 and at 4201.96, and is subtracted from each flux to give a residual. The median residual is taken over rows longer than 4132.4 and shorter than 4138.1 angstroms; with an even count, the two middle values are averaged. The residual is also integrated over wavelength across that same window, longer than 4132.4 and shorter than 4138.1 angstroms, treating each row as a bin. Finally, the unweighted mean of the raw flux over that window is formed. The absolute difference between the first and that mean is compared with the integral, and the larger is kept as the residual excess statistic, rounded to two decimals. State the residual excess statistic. 2.46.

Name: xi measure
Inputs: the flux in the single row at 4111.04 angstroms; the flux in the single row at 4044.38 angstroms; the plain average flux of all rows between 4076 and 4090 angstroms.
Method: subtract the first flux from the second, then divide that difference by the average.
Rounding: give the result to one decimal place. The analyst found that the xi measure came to 0.2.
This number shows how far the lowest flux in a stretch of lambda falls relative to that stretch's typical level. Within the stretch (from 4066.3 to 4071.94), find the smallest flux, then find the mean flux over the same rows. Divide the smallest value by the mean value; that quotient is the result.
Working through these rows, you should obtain 0.56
